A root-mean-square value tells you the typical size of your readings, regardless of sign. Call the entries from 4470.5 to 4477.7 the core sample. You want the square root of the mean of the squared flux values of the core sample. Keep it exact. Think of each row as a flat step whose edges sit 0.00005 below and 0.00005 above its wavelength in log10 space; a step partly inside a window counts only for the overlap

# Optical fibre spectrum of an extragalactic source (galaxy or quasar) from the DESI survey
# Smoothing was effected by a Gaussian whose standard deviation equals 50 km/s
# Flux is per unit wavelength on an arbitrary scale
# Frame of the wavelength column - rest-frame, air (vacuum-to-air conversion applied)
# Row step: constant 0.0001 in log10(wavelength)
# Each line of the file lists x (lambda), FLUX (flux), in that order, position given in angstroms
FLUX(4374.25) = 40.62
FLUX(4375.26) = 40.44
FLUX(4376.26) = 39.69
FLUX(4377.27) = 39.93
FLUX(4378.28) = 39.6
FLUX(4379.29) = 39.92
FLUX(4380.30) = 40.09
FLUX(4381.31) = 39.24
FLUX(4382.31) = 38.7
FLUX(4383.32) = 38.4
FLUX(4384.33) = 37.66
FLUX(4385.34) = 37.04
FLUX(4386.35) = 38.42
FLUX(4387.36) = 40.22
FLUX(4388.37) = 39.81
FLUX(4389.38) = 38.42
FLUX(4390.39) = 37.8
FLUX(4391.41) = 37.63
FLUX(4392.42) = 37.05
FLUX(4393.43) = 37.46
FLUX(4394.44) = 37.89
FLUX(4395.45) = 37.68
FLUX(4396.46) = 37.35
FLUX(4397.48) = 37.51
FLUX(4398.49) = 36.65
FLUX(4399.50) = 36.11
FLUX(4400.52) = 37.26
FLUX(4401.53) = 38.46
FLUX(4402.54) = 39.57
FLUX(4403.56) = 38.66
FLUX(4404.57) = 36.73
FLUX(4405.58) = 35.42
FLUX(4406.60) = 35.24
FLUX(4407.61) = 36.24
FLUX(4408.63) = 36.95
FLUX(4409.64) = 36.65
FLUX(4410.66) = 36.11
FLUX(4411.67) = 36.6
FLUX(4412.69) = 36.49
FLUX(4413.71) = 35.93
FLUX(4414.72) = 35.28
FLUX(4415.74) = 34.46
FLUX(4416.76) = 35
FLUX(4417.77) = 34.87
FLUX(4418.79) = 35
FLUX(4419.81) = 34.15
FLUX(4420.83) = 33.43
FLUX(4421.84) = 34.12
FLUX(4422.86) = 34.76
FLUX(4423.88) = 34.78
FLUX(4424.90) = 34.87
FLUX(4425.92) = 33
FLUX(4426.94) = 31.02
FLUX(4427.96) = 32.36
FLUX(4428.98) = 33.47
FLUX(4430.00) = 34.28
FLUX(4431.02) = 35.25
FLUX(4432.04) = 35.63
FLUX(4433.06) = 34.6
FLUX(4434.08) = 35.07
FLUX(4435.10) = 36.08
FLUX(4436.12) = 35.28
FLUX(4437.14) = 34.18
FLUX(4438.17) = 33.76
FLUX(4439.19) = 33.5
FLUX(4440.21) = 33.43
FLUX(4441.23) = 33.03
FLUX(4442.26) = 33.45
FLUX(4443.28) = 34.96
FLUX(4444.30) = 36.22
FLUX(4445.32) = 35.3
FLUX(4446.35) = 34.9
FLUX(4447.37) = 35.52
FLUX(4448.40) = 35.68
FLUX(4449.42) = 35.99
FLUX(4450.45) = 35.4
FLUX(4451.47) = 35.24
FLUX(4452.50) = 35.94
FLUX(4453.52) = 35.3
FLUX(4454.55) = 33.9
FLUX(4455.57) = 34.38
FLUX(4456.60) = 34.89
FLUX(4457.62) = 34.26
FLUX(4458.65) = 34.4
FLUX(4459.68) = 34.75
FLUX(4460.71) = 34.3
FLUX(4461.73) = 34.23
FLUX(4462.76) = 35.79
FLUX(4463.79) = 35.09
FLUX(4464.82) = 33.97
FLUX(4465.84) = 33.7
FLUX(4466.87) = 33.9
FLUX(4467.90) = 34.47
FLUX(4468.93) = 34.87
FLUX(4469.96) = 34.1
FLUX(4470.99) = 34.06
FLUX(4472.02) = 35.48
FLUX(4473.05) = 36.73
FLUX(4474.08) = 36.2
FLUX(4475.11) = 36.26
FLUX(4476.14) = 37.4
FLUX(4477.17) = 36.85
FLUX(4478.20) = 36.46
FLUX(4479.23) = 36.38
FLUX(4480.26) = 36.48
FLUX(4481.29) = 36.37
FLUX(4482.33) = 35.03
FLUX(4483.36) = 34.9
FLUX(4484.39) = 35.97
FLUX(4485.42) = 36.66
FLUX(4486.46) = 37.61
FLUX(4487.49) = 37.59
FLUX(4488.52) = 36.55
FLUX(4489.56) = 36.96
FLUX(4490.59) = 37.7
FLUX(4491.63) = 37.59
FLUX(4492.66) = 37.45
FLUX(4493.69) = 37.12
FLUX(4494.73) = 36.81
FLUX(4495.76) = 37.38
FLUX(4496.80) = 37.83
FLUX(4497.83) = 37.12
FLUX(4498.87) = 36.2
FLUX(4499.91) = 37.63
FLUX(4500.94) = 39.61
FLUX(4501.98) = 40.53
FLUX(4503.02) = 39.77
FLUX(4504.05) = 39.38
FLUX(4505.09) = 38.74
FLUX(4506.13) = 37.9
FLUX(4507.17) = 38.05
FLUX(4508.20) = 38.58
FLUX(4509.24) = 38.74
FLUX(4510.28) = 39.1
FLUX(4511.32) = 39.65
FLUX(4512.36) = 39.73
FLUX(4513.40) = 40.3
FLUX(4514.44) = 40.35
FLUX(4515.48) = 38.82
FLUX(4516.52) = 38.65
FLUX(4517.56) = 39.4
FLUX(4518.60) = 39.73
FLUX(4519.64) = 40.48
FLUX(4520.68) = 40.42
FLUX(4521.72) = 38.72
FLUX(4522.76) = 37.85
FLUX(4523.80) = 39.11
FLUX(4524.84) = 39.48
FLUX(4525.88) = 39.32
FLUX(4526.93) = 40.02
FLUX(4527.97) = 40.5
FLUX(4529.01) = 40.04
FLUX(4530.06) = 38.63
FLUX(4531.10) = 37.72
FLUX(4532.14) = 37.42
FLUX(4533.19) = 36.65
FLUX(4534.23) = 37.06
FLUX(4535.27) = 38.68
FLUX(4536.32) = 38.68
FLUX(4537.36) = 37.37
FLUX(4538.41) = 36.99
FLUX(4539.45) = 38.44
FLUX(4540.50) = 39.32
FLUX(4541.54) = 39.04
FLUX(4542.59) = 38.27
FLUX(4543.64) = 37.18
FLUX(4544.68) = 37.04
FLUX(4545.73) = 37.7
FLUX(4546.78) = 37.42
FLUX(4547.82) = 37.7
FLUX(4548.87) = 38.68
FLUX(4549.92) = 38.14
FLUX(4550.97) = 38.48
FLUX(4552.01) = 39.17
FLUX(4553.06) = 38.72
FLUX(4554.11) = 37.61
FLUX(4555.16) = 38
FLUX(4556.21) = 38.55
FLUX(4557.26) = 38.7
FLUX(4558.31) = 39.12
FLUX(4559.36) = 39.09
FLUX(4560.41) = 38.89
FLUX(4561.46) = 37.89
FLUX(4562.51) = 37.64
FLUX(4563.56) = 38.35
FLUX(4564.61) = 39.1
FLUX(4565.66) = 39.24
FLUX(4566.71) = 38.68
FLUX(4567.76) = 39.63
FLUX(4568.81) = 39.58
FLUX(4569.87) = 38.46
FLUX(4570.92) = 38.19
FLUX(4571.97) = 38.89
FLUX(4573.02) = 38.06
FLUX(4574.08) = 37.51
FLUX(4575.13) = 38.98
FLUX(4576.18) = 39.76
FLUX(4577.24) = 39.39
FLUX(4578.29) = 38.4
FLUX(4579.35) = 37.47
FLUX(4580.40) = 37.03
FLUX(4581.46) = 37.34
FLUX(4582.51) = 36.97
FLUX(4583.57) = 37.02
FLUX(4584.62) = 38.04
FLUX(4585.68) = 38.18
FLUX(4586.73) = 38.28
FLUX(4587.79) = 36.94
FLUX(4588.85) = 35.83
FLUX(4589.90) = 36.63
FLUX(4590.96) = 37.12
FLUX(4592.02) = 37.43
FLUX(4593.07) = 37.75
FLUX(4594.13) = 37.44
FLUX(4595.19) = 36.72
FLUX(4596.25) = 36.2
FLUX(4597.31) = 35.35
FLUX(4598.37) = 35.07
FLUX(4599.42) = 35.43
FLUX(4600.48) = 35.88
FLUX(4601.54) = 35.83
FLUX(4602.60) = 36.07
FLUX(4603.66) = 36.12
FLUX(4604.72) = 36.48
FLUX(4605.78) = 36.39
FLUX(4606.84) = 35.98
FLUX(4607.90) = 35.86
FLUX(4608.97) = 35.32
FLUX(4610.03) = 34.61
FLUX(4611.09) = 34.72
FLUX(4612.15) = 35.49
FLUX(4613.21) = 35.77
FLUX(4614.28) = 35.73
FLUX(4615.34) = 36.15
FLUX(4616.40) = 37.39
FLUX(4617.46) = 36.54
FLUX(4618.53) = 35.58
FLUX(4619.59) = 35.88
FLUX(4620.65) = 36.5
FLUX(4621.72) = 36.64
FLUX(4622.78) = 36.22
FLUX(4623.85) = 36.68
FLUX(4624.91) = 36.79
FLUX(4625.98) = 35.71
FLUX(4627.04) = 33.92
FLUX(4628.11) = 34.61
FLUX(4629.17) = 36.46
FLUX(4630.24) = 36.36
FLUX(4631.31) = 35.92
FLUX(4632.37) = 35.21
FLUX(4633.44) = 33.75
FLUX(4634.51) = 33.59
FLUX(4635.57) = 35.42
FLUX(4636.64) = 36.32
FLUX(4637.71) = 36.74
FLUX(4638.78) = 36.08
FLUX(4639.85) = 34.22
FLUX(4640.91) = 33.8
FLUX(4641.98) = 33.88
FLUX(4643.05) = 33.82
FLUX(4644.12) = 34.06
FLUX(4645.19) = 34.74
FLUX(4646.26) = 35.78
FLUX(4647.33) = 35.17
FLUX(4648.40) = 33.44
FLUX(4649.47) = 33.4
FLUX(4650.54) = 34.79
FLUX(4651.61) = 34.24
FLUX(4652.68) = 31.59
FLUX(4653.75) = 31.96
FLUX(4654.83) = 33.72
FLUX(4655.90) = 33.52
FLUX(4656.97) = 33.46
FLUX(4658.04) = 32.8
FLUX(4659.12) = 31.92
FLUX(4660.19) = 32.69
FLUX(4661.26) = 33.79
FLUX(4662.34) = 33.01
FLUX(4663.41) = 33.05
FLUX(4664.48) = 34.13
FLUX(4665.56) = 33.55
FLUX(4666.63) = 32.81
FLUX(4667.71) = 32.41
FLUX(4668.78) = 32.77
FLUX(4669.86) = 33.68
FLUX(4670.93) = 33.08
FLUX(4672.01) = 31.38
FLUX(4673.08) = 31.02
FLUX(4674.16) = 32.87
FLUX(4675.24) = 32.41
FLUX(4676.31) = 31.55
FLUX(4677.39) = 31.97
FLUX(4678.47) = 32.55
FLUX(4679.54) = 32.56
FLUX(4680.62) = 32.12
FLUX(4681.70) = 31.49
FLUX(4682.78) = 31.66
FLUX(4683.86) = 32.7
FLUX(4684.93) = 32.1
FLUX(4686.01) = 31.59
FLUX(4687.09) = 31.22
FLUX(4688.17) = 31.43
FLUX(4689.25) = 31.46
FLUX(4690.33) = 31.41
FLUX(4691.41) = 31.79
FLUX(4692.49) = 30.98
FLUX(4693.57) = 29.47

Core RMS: 36.2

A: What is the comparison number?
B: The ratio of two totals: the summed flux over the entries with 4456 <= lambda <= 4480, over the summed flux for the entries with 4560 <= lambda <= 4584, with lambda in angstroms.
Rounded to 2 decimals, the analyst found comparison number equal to 0.92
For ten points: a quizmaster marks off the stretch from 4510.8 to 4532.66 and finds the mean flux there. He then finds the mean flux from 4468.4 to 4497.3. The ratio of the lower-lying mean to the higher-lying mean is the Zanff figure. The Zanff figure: 0.93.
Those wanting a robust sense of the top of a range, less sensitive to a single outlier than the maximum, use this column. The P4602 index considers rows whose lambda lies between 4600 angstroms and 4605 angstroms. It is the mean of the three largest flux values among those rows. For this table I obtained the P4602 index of 36.2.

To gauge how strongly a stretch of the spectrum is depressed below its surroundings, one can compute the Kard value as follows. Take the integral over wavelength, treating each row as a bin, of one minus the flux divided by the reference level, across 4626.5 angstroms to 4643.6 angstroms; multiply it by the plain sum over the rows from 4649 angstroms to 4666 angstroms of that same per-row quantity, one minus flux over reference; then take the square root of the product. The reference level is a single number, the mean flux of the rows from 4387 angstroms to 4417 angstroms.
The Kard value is 1.3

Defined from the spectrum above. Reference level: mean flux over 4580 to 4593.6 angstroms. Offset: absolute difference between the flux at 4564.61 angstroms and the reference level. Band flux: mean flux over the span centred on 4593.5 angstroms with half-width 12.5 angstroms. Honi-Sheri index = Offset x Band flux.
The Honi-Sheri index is 67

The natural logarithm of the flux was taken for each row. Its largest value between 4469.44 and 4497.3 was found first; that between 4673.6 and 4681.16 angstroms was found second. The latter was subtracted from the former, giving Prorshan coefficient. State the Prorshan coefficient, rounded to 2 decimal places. 0.14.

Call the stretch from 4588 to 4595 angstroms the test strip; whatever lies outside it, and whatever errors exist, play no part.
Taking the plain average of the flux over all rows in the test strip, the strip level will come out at 37.0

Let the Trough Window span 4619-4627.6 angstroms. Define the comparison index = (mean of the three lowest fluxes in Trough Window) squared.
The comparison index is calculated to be 1237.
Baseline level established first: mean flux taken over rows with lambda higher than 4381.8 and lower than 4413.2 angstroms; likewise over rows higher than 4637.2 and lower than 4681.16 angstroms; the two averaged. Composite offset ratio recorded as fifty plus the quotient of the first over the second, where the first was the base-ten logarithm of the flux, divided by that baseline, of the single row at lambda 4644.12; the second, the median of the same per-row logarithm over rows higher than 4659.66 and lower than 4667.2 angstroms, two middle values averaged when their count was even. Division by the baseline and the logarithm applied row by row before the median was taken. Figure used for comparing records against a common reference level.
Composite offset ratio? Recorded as 50.6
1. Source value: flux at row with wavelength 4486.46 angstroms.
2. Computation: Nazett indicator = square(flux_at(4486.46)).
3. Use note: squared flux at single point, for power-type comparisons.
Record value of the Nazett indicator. 1415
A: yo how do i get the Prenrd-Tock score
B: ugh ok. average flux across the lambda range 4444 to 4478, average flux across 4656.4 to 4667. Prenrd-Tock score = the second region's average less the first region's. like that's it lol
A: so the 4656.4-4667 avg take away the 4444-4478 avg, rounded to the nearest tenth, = -2.0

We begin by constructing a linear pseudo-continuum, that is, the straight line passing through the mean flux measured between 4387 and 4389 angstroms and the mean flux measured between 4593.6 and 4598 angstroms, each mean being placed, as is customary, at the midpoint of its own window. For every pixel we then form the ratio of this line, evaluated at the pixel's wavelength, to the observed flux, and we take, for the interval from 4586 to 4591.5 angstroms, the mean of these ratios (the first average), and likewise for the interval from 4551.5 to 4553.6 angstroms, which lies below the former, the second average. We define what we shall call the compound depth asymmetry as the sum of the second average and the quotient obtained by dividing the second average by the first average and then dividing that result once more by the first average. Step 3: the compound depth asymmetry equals 1.93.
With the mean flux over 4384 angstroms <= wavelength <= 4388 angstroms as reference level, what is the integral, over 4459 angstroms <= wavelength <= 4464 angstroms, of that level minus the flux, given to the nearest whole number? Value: 18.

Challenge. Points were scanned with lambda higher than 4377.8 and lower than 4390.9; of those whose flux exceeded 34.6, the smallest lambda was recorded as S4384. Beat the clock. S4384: 4378.28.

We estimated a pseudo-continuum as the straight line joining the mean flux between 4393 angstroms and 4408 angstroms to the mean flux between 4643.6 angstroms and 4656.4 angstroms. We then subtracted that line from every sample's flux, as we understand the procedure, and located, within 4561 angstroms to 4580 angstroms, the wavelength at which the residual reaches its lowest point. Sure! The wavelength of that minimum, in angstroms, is 4562.51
